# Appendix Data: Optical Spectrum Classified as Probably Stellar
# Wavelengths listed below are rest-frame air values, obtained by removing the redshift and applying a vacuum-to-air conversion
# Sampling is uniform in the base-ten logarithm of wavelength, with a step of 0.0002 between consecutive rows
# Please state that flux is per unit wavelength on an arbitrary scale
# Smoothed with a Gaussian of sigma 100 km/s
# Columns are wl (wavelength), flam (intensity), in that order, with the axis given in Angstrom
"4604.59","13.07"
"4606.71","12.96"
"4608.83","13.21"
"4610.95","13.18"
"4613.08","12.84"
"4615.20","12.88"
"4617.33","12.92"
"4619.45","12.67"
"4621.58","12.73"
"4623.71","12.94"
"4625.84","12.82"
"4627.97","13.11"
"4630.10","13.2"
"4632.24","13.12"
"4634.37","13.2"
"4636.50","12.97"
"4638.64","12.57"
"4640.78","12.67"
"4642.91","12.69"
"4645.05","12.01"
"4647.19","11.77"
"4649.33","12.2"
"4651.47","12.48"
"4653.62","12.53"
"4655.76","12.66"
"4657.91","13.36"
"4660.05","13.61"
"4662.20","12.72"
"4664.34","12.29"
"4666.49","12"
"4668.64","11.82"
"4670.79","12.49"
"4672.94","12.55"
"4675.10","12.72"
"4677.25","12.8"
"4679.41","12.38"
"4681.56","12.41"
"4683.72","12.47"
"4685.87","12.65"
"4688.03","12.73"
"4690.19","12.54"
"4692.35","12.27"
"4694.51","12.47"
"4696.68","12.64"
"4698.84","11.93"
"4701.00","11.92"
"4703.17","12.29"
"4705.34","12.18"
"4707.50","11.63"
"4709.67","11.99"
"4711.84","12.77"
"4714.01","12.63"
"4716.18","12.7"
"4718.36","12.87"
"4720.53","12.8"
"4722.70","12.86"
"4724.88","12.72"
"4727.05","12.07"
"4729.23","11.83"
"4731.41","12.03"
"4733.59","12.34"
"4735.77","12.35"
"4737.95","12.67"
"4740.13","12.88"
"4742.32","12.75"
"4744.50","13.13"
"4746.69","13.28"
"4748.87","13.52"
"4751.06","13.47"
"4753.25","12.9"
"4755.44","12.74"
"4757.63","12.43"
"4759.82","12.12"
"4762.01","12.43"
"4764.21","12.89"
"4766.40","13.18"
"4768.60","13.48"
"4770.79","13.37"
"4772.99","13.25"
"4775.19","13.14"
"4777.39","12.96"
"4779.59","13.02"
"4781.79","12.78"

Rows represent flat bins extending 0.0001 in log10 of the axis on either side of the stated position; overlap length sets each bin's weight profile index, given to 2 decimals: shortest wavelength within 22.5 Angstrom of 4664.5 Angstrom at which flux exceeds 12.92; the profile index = 4657.91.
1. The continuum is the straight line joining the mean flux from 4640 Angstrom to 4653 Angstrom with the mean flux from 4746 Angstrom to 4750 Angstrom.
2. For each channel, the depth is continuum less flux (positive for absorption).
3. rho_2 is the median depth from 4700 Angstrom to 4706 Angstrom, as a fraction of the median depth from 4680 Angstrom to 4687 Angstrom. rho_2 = 3.2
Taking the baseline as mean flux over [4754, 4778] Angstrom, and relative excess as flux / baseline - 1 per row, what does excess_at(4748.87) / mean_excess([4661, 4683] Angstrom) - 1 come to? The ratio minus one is -2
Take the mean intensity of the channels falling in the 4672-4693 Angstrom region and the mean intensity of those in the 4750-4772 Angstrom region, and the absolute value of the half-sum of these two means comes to 12.73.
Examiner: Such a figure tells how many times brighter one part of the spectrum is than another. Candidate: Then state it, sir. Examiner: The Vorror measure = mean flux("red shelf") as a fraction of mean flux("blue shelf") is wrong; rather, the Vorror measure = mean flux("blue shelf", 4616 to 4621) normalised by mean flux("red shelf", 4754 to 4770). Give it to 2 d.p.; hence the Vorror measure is 1.00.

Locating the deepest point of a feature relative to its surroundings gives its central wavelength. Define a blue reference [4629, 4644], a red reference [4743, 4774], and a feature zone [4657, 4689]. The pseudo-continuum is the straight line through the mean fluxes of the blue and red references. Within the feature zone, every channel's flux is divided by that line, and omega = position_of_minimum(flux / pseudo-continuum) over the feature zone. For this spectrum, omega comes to 4668.64 Angstrom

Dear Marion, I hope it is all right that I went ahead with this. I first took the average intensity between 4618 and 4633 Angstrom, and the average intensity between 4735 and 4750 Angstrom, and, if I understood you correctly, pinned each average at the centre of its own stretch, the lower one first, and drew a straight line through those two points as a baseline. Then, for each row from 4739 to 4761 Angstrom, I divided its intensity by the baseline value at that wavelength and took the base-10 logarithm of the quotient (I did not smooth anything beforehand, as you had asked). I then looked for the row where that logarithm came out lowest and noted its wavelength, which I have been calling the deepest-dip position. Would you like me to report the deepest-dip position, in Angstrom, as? 4759.82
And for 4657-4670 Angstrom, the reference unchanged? 4668.64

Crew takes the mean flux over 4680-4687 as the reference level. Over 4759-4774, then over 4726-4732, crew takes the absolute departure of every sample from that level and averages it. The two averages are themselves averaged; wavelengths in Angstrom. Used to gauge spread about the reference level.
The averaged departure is 0.56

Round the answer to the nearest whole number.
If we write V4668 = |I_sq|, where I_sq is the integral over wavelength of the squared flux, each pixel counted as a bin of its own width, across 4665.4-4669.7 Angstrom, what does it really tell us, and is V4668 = 610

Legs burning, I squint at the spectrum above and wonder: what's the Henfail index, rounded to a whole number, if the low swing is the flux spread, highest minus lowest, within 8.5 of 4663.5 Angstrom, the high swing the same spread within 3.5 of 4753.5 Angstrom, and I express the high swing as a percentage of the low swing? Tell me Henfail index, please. 41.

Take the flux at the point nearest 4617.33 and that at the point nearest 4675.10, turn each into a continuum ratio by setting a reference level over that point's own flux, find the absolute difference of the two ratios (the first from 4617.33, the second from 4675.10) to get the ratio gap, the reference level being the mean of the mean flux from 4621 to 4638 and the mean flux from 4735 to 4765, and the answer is 0.016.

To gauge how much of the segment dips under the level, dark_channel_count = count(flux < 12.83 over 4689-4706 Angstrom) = 8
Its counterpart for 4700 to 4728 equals 11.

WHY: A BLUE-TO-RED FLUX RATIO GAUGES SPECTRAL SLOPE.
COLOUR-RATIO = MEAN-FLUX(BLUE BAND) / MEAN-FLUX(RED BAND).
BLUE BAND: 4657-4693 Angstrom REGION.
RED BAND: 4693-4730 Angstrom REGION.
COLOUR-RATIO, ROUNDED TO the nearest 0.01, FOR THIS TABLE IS 1.02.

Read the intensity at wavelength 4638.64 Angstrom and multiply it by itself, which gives 158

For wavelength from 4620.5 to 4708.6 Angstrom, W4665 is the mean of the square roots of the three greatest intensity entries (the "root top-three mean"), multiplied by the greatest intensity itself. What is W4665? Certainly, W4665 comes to 49.8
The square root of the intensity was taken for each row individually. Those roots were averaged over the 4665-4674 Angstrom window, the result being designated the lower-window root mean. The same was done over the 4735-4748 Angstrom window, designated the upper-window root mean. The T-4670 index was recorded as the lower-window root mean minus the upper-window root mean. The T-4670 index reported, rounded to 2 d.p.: -0.09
